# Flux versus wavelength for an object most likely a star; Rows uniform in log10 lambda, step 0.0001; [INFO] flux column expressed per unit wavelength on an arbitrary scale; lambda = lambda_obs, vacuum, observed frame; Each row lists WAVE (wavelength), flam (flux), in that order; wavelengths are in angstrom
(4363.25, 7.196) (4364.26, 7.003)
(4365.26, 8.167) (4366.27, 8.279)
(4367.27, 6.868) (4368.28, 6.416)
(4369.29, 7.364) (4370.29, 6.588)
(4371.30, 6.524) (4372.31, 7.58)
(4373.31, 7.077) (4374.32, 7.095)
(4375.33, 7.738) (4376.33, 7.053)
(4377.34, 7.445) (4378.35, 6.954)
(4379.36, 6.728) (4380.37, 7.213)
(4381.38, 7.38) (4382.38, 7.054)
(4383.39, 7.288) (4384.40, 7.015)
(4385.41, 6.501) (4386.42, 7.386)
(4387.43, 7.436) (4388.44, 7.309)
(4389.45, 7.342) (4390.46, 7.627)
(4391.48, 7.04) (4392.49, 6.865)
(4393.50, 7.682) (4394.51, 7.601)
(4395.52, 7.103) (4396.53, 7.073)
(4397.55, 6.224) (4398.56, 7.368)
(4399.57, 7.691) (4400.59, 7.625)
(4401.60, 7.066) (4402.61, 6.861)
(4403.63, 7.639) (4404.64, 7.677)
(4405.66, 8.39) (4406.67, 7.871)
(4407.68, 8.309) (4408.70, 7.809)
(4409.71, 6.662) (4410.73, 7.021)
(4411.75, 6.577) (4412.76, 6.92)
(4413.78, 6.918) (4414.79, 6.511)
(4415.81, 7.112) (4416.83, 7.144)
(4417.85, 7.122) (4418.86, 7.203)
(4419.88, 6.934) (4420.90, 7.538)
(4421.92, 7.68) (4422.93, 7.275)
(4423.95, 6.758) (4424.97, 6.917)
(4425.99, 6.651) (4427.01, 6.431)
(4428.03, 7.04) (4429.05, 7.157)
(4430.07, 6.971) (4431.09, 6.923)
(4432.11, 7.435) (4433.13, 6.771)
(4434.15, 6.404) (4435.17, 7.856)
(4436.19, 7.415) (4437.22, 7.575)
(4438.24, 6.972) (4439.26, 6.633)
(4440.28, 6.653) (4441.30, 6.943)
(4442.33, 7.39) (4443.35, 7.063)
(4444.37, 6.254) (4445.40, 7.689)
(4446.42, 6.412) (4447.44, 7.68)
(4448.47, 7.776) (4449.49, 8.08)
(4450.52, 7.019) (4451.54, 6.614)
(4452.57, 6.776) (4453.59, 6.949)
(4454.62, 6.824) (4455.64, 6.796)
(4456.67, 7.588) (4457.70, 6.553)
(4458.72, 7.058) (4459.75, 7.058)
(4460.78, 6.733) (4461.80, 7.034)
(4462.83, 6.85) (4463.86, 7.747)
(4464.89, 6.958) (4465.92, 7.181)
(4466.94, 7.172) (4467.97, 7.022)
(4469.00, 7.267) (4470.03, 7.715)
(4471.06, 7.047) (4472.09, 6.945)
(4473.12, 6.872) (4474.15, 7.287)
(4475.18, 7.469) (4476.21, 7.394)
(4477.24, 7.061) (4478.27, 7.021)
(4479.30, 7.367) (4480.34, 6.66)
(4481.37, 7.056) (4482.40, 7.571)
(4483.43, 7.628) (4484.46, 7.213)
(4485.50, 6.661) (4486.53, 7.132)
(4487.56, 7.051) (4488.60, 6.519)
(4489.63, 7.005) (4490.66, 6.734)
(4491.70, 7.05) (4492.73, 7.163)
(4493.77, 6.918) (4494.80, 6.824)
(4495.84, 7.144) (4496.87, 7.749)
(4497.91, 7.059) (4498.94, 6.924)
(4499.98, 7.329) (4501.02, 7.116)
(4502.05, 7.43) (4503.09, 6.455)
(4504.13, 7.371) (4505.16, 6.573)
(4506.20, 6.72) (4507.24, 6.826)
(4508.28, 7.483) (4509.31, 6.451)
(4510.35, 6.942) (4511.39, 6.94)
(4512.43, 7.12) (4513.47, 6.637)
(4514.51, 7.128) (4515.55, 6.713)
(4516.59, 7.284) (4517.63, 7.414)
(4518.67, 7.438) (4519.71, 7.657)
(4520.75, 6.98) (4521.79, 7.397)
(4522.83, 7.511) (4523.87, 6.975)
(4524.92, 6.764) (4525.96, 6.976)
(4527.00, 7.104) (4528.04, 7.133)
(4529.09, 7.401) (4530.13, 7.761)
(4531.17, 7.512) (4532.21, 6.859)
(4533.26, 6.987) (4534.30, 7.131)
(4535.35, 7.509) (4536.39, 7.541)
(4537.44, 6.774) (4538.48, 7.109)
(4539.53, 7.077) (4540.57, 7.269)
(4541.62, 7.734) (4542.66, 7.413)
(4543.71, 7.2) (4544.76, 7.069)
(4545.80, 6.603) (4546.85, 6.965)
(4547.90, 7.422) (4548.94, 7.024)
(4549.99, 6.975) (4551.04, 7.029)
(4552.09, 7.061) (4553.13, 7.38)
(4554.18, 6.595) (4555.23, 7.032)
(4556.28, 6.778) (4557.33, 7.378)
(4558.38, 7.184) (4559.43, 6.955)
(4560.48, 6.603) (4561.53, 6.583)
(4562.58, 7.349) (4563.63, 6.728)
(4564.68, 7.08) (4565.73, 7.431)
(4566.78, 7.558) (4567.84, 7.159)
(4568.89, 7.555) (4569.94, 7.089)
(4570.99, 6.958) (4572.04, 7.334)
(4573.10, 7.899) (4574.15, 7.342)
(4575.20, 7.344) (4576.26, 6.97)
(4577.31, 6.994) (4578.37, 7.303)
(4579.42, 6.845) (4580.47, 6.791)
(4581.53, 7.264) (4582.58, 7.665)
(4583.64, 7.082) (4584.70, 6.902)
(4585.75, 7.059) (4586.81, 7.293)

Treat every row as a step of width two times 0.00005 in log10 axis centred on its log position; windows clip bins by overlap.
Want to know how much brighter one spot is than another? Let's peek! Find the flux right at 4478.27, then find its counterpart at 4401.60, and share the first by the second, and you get 0.99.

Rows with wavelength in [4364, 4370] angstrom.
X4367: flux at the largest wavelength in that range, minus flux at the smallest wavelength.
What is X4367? 0.36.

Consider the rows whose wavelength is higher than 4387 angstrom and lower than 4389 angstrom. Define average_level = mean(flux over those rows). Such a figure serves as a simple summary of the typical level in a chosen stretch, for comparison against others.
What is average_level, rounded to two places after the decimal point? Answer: 7.37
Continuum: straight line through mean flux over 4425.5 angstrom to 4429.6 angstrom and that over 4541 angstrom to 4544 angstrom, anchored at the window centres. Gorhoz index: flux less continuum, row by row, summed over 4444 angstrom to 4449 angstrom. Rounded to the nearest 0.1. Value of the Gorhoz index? 1.2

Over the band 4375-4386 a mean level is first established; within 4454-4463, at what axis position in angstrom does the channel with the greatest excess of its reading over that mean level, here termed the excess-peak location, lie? 4456.67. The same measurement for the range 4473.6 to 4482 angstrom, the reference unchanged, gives 4475.18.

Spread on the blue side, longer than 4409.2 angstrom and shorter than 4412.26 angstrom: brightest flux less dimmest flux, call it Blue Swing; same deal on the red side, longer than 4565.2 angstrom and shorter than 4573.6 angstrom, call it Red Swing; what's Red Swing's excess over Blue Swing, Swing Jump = 0.5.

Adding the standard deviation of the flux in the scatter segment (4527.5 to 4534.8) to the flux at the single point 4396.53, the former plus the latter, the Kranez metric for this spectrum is 7.4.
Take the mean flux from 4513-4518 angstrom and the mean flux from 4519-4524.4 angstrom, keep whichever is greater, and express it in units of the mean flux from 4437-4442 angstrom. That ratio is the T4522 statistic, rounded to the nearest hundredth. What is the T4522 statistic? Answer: 1.05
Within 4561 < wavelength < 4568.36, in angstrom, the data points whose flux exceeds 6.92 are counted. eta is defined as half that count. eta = 2.50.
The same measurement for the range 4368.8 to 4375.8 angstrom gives 2.50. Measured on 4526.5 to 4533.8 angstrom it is 3.00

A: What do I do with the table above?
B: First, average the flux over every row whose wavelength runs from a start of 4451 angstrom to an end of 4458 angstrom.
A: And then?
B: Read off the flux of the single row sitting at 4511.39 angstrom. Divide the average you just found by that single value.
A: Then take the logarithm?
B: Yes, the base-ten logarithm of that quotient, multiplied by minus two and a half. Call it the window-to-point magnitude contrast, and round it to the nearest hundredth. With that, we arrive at 0.01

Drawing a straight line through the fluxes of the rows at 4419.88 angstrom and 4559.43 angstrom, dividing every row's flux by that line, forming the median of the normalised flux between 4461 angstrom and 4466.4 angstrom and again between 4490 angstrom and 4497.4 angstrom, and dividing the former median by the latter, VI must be 0.998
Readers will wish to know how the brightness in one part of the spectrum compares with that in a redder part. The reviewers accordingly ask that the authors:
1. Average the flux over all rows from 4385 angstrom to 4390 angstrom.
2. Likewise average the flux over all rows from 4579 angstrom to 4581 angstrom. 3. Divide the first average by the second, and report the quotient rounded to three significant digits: 1.06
